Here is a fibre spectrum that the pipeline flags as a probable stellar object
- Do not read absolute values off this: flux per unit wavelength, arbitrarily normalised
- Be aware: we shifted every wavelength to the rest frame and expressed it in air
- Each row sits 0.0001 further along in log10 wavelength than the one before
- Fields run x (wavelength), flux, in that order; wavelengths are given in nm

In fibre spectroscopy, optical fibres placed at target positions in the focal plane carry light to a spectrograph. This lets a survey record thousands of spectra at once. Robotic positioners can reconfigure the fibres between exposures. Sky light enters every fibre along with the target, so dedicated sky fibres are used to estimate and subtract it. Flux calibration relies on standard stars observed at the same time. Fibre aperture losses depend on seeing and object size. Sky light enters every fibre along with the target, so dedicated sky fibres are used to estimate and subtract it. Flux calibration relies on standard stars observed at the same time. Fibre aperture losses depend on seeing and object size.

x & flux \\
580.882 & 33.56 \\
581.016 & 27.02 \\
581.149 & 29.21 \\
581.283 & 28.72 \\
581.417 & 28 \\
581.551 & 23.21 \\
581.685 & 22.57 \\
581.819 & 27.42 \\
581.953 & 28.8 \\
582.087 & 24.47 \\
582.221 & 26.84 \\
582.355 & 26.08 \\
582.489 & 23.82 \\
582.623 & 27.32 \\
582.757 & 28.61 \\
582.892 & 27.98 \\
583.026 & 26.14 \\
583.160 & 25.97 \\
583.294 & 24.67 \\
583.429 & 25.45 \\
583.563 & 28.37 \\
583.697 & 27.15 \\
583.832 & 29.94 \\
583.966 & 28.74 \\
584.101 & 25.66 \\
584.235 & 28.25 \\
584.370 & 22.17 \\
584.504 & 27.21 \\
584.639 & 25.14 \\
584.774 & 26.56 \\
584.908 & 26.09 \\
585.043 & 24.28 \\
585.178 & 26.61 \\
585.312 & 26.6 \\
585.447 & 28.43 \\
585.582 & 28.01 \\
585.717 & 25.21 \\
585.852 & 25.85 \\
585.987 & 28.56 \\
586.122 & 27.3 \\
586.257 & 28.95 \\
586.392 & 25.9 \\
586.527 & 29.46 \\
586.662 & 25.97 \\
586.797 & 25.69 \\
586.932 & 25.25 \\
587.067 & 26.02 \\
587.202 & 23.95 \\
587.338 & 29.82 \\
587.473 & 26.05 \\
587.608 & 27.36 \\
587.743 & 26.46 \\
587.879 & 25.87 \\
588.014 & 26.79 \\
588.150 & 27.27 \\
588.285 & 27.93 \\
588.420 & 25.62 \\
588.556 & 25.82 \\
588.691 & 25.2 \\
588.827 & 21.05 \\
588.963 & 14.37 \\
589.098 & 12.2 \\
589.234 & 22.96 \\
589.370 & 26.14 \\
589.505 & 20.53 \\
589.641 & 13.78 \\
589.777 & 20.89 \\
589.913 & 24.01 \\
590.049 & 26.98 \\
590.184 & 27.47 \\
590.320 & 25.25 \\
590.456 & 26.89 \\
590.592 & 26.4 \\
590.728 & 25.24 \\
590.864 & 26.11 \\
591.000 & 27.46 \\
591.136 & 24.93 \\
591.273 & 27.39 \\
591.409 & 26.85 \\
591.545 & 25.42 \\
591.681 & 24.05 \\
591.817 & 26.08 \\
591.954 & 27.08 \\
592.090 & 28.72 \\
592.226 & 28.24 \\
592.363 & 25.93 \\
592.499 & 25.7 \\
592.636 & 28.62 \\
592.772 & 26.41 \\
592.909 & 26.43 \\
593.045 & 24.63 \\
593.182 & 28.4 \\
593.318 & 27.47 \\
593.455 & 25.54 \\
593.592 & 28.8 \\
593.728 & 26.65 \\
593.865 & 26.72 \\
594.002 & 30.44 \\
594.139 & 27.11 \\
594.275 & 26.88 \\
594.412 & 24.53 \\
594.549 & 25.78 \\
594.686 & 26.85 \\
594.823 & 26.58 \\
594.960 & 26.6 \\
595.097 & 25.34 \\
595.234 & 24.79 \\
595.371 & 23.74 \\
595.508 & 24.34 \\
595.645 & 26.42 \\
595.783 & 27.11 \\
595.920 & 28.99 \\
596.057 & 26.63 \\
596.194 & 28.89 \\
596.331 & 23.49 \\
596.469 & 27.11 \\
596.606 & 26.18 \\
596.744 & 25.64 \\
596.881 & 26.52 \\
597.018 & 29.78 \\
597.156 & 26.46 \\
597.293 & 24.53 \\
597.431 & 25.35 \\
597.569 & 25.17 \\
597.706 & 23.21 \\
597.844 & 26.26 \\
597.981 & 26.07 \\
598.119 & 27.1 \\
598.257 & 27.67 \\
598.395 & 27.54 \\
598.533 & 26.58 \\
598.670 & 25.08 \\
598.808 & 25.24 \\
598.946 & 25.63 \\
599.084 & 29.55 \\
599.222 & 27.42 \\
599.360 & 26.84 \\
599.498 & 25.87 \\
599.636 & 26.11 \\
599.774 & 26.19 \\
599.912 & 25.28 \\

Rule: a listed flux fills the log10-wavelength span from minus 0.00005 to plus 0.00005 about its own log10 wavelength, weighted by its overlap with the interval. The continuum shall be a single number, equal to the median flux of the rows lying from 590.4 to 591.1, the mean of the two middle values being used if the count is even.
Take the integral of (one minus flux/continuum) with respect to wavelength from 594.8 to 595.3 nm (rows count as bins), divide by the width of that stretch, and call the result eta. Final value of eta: 0.024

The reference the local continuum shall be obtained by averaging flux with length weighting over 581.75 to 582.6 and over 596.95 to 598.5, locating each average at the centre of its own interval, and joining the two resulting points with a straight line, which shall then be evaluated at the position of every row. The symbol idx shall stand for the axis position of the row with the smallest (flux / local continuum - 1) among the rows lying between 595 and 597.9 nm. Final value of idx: 597.706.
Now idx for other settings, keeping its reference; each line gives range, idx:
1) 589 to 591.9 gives 589.098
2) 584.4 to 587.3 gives 587.202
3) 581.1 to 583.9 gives 581.685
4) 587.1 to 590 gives 589.098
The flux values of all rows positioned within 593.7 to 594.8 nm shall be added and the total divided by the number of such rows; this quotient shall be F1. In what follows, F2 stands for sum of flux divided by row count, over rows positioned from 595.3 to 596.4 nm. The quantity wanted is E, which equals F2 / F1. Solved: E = 0.98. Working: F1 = 26.9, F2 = 26.2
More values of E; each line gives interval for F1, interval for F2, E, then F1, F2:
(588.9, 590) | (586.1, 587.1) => 1.39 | 19.4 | 26.8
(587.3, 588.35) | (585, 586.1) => 0.98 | 27.2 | 26.7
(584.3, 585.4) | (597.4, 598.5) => 1.02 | 25.6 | 26.0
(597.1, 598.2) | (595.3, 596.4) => 1.03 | 25.5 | 26.2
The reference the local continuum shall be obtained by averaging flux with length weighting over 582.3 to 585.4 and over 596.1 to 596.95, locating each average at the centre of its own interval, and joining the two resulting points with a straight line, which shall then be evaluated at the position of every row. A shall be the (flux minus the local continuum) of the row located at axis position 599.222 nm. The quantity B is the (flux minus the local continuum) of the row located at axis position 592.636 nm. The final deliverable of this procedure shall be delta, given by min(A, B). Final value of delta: 1.1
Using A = 1.1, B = 2.2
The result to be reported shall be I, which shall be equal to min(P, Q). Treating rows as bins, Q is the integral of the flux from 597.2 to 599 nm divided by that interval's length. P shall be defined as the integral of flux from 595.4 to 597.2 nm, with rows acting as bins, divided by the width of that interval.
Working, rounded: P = 26.7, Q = 25.8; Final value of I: 25.8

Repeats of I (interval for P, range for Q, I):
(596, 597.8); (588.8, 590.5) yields 21.7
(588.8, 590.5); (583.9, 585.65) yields 21.7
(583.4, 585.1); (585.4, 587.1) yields 26.6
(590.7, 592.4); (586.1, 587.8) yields 26.5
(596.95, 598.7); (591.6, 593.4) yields 26.2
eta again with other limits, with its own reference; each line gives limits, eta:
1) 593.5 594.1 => -0.061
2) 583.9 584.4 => -0.004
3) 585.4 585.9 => -0.017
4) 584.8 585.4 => 0.014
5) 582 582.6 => 0.032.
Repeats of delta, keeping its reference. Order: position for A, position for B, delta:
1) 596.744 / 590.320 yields -1.2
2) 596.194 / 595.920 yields 2.6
